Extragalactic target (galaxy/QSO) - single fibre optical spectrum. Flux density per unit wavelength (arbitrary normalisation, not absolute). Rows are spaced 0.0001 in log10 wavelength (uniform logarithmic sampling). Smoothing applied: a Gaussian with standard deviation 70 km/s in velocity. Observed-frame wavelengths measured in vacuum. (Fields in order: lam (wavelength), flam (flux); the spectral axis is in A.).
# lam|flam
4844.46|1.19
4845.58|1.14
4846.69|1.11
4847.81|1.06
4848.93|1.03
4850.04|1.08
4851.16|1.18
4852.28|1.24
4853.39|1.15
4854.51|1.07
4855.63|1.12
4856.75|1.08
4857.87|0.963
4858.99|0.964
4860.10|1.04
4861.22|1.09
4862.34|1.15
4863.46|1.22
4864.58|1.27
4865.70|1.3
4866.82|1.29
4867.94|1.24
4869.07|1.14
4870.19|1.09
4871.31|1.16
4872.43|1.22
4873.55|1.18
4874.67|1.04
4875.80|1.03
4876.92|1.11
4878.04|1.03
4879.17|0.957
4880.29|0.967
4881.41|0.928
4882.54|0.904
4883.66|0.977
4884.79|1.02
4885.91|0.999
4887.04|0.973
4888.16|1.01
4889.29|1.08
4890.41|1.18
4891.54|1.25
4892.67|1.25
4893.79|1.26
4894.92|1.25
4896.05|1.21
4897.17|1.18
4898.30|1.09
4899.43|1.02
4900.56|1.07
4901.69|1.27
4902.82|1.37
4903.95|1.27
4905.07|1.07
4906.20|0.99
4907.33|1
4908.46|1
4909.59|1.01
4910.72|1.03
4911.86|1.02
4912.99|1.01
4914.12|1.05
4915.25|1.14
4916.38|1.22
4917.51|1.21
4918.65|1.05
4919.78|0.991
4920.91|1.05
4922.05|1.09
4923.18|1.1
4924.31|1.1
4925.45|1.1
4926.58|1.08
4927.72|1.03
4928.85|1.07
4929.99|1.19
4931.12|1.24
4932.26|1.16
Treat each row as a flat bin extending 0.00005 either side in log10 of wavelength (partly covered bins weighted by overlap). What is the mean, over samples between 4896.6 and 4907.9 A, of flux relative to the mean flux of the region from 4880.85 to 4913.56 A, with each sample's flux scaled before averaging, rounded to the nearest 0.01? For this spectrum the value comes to 1.04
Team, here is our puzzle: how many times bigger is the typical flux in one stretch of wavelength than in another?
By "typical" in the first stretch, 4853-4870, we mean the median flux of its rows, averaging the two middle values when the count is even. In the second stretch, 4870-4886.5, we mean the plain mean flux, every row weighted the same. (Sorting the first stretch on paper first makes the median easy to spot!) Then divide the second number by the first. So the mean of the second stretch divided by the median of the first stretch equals 0.91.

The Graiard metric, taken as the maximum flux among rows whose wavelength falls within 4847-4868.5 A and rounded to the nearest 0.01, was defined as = 1.30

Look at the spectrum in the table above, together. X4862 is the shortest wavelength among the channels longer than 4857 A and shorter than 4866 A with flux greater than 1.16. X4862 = 4863.46 A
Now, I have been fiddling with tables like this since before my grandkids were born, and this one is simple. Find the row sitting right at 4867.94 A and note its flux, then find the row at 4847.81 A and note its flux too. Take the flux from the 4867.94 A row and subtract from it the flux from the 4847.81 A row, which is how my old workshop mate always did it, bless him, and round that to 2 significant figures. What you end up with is 0.18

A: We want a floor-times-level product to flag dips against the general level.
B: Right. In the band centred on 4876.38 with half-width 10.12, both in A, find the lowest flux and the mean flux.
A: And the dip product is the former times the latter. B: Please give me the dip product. 0.97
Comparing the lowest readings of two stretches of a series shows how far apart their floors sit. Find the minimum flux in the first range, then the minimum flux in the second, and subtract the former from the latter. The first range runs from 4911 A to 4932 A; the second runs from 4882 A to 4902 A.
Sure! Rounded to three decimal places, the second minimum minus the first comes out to -0.087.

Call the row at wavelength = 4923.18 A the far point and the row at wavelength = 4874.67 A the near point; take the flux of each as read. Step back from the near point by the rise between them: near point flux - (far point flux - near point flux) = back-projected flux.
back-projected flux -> 0.98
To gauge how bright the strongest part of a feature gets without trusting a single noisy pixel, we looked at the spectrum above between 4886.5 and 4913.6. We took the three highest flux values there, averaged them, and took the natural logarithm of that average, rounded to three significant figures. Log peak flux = 0.265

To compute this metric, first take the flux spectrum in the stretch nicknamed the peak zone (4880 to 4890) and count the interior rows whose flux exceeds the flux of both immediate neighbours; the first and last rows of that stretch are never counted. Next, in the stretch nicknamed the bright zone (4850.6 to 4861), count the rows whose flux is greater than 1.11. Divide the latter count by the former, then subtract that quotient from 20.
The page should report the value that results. 16.0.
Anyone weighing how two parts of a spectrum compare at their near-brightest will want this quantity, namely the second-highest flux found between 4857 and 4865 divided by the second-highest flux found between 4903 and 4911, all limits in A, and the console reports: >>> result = 1.14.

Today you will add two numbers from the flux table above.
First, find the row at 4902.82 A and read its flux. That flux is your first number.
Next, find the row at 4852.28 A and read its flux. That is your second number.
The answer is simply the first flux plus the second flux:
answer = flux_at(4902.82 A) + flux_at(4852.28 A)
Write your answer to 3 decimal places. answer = 2.610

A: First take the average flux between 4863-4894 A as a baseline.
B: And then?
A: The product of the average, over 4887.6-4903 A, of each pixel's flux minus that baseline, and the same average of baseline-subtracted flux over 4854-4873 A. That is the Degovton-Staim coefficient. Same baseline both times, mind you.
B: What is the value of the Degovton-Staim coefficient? 0.0022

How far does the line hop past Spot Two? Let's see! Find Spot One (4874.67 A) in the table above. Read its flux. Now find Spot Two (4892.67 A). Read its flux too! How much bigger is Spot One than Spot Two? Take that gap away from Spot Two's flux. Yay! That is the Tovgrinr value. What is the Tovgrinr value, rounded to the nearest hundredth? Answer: 1.46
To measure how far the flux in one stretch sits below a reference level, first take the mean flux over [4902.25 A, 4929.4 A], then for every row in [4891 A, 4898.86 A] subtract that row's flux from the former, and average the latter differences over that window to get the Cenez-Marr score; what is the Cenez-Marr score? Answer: -0.13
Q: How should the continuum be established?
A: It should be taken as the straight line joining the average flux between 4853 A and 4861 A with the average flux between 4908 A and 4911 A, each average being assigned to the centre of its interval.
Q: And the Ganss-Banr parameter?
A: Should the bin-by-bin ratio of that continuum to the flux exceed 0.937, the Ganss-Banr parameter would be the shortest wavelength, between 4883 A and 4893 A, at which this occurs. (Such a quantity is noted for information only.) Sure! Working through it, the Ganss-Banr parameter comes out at 4883.66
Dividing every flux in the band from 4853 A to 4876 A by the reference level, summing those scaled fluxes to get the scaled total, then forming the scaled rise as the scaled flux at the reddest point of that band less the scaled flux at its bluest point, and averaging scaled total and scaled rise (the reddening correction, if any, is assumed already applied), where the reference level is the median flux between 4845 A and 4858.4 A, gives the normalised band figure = 10.8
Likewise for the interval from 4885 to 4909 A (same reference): 10.9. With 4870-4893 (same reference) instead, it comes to 10.3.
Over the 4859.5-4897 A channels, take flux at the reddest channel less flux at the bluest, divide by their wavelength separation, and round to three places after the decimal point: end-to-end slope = 0.005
